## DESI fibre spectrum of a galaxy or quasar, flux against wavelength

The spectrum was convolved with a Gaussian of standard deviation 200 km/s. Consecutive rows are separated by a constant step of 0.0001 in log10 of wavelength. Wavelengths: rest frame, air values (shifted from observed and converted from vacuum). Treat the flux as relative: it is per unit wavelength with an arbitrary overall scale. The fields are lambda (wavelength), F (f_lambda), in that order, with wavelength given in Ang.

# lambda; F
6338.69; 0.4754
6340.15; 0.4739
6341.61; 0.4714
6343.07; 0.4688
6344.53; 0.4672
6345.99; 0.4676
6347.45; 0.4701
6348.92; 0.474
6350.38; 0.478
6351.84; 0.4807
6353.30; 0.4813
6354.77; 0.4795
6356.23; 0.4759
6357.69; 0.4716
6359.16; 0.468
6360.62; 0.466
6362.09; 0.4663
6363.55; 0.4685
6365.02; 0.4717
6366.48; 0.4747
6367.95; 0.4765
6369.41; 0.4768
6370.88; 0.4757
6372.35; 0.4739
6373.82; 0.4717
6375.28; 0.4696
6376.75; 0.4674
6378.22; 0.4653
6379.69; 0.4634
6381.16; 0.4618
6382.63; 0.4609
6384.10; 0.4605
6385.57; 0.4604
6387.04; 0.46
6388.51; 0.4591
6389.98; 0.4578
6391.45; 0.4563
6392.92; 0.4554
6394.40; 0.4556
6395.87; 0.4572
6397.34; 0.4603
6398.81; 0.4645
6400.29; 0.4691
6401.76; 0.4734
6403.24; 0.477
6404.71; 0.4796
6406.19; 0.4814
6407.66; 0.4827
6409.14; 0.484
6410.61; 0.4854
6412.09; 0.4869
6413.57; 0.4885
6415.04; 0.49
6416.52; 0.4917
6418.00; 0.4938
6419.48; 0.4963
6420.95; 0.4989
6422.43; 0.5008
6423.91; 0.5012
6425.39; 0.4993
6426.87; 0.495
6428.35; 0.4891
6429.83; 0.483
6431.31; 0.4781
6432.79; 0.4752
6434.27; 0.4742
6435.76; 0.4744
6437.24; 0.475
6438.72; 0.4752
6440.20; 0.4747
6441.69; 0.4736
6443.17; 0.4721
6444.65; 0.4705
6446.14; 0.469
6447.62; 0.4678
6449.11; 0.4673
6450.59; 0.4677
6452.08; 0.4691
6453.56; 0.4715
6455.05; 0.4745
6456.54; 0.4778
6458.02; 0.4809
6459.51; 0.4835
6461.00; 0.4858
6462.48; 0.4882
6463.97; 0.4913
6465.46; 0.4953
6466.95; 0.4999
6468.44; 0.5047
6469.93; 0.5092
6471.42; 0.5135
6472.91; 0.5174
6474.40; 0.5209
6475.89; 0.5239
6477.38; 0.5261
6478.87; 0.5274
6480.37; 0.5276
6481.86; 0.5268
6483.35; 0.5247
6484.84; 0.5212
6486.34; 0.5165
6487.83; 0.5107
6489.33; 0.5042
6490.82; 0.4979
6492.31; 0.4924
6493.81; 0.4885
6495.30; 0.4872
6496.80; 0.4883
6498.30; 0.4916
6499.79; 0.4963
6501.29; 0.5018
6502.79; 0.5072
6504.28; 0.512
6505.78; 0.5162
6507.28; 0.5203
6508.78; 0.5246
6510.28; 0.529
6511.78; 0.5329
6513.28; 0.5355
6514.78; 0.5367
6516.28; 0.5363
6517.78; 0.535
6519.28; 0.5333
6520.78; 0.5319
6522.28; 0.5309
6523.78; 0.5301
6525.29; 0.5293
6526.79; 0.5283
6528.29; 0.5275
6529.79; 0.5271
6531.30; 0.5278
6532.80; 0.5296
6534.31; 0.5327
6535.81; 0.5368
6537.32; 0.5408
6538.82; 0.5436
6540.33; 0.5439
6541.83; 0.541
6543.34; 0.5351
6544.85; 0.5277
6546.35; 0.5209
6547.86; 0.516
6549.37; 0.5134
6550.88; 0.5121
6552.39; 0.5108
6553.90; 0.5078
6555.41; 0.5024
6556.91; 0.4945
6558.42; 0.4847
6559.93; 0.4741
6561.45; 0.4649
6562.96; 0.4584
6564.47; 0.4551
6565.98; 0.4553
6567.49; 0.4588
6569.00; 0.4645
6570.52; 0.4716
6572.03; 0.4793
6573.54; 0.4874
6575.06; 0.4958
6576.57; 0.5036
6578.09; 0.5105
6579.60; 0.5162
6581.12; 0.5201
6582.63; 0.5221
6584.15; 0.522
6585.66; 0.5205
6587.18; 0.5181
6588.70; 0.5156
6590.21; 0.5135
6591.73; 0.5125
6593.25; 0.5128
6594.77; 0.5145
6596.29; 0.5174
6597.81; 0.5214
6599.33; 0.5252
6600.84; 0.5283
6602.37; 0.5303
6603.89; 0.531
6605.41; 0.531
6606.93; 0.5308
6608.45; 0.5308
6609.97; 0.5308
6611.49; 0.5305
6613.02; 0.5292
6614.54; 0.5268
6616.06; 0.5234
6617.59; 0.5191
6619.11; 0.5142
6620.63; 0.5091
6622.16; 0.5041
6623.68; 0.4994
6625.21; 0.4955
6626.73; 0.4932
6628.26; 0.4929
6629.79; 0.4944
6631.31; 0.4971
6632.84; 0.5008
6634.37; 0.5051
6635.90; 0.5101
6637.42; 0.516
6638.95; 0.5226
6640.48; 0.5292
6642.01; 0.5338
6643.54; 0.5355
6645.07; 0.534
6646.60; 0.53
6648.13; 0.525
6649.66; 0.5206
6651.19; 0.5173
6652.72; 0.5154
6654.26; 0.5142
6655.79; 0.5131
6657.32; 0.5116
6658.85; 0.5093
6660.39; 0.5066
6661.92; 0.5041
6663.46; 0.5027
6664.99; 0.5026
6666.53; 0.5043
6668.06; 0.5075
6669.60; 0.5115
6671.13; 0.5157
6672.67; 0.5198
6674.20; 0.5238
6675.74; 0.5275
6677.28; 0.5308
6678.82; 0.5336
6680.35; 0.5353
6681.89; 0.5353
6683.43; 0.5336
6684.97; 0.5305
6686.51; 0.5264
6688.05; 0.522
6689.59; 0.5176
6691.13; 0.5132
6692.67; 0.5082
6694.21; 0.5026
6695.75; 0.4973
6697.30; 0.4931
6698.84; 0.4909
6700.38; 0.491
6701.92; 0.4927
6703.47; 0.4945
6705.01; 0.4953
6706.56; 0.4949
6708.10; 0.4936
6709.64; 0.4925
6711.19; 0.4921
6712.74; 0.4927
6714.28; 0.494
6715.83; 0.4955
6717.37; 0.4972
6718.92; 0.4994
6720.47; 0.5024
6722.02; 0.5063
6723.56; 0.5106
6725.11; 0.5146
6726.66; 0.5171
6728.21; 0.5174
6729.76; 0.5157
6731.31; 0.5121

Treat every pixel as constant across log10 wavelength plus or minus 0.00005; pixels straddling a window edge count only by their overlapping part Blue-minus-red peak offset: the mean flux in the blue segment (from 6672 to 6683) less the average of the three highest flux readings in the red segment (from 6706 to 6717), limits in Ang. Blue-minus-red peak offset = 0.035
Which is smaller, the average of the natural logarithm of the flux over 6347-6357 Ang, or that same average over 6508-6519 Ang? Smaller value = -0.740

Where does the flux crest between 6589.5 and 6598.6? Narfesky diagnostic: 6597.81 Ang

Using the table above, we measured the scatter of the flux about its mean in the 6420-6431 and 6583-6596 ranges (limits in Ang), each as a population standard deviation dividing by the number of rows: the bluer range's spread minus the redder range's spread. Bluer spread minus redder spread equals 0.003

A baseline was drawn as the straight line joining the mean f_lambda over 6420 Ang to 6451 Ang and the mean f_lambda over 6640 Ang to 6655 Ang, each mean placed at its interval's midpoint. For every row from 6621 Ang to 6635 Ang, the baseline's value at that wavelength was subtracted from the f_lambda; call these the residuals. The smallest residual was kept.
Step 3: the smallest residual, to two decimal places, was -0.03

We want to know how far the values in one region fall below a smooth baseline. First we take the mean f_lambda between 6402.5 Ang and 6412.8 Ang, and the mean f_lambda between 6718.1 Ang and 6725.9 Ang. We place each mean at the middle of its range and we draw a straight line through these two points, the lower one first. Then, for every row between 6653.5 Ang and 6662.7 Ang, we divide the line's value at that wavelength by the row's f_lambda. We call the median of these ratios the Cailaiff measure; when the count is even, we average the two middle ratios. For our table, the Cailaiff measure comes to 0.98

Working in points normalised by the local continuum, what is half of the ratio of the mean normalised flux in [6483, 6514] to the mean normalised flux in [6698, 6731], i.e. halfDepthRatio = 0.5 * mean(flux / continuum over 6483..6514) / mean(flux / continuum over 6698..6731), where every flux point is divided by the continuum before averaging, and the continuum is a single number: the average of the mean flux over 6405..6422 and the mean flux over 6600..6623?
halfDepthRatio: 0.509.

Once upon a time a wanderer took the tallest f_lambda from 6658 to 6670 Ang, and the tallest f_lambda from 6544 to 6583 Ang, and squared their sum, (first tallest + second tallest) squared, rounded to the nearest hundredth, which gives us 1.08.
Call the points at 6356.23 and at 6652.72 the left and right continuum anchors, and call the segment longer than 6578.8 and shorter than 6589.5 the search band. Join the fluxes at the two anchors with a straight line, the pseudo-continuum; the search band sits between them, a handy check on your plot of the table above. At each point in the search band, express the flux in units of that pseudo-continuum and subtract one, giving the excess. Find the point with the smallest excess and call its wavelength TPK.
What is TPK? 6588.70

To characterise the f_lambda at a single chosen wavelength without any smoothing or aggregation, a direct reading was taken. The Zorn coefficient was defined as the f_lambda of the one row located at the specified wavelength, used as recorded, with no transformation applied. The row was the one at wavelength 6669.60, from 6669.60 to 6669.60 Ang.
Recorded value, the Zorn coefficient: 0.5115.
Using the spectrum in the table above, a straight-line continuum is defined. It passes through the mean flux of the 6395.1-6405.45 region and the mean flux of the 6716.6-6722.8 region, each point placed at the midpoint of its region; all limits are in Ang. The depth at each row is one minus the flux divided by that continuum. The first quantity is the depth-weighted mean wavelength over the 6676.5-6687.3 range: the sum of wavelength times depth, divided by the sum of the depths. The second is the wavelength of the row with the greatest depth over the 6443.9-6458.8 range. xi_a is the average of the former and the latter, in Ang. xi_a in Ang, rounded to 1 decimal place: 6565.4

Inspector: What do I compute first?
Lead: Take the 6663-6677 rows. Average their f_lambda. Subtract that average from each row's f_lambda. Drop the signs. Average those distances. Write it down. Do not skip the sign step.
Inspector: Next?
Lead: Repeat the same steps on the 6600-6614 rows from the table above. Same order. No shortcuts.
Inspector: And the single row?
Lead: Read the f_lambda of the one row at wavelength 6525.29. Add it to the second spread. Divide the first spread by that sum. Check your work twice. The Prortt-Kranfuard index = 0.015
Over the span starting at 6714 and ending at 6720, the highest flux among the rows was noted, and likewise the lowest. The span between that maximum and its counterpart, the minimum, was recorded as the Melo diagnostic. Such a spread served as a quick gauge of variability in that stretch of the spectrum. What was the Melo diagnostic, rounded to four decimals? 0.0054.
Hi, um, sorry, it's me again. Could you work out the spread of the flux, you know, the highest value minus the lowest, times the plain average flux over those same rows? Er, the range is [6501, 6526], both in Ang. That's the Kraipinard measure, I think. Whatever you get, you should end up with 0.018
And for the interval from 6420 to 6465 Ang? 0.016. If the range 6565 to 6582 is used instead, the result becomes 0.032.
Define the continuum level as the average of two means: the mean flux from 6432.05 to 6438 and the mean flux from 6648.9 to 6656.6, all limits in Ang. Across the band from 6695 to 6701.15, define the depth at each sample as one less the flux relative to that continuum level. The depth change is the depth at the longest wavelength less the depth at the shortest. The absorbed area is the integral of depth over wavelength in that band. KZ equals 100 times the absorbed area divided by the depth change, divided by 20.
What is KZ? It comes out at 11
